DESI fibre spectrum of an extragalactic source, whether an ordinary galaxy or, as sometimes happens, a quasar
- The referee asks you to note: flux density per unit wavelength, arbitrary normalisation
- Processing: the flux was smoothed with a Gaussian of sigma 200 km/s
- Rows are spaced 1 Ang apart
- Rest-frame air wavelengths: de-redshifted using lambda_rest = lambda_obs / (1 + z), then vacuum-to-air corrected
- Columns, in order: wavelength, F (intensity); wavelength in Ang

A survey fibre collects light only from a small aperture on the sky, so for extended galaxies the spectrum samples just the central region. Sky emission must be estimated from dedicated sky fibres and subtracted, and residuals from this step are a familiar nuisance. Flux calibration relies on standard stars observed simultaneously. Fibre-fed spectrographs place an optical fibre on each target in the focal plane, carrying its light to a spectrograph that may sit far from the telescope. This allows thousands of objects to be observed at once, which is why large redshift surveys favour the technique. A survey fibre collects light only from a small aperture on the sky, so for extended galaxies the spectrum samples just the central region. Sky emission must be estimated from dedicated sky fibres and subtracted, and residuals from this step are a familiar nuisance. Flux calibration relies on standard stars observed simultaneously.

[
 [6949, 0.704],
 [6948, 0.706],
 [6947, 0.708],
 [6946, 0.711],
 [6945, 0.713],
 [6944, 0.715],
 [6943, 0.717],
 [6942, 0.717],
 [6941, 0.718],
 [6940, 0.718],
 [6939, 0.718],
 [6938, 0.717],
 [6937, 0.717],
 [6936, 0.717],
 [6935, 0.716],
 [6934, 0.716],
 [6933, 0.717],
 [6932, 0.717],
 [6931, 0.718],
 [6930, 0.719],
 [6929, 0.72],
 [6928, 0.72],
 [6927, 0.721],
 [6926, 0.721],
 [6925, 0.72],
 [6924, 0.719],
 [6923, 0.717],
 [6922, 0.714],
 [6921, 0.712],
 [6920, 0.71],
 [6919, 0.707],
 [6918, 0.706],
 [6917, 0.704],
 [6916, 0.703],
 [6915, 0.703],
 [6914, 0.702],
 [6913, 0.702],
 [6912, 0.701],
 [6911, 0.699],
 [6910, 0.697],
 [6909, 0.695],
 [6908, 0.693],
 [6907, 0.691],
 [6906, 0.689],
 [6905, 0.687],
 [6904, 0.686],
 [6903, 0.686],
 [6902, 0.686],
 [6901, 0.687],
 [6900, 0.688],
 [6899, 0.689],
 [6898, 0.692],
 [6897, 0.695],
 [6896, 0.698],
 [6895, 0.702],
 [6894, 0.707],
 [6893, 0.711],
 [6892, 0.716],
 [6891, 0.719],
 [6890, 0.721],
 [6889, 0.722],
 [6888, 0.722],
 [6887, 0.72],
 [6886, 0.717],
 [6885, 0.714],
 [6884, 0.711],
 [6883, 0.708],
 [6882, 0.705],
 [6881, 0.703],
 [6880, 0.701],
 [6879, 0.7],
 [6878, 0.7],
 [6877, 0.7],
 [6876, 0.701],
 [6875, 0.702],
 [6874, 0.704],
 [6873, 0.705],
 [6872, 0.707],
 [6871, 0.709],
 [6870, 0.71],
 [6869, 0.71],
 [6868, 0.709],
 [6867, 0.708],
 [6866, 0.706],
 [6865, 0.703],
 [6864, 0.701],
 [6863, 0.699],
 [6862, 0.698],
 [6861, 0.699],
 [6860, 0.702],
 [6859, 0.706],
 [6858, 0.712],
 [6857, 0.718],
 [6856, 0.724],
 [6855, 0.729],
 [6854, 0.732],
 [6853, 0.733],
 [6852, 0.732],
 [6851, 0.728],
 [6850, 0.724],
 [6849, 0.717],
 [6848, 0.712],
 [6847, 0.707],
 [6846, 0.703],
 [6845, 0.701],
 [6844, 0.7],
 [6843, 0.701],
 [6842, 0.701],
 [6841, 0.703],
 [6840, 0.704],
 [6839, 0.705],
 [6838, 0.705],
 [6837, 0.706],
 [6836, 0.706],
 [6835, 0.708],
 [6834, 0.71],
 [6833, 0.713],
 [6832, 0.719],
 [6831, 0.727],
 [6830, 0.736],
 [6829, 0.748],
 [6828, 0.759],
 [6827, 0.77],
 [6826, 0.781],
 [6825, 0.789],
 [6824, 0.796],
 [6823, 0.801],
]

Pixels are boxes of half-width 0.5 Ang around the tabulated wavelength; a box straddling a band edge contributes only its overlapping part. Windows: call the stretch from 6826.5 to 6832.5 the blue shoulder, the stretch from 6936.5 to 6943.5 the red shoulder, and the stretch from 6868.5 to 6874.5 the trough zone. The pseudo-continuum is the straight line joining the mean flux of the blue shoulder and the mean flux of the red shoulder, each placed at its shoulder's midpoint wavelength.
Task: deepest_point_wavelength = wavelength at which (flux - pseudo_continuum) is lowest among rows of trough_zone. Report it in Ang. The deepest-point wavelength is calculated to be 6874 Ang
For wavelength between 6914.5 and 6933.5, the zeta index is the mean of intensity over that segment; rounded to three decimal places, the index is 0.714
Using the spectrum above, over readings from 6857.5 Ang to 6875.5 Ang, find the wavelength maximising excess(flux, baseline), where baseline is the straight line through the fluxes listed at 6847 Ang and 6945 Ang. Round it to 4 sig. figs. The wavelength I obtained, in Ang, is 6858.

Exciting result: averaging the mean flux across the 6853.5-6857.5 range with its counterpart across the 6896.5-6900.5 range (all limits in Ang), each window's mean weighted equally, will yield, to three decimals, 0.708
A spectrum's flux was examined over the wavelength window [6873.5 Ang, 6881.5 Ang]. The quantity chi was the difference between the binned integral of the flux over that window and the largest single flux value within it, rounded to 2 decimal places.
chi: 4.91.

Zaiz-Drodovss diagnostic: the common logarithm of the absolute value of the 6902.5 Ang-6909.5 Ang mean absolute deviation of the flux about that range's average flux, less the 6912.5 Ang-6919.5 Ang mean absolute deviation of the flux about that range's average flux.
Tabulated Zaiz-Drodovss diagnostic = -2.9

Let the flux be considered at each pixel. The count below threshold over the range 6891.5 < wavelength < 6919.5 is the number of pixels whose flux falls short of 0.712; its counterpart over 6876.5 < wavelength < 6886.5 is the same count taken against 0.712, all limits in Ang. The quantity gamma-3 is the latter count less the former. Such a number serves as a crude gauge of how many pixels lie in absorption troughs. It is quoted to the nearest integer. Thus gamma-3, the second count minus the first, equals -19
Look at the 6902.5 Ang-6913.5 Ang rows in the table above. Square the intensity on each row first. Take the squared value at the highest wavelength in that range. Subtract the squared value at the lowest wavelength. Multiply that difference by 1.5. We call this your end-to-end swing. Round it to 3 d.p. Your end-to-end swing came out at 0.033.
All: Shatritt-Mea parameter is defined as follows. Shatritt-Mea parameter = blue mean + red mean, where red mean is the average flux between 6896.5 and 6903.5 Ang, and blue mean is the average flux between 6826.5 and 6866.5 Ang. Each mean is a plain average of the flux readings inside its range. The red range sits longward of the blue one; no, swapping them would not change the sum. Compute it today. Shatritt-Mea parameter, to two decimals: 1.40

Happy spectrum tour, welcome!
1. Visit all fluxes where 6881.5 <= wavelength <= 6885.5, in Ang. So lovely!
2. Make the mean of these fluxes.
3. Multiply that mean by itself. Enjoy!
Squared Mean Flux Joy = 0.503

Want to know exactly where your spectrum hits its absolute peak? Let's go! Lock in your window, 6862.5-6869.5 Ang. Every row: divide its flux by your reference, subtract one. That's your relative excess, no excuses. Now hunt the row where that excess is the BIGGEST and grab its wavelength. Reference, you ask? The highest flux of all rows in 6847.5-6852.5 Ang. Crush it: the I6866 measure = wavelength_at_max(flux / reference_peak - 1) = 6869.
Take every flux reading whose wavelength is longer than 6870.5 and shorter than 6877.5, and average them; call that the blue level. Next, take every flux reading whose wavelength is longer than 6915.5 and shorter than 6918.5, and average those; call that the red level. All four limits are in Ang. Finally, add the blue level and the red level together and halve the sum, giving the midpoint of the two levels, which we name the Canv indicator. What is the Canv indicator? 0.7042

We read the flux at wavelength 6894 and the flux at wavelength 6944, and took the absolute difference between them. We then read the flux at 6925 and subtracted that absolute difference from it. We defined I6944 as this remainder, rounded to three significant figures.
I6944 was 0.712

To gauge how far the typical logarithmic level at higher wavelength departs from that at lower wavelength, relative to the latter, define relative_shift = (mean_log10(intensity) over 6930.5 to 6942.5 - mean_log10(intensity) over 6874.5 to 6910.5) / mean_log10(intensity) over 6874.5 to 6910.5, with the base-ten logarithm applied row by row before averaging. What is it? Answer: -0.062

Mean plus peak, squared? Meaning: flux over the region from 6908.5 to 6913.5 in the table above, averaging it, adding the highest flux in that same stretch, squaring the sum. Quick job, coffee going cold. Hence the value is 1.96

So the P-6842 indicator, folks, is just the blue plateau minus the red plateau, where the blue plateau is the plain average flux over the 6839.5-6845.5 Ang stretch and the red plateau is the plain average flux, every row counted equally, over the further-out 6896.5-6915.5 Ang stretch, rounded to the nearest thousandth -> 0.009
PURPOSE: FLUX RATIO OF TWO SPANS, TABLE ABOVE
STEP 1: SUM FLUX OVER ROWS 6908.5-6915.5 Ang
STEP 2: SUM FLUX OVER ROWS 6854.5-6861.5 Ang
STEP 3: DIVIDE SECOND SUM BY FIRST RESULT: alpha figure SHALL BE 1.02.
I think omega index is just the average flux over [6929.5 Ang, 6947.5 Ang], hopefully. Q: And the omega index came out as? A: 0.716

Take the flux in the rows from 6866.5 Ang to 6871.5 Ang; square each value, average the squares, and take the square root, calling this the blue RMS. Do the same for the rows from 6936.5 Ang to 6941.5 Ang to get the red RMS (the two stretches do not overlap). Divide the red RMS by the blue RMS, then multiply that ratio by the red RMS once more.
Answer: 0.726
